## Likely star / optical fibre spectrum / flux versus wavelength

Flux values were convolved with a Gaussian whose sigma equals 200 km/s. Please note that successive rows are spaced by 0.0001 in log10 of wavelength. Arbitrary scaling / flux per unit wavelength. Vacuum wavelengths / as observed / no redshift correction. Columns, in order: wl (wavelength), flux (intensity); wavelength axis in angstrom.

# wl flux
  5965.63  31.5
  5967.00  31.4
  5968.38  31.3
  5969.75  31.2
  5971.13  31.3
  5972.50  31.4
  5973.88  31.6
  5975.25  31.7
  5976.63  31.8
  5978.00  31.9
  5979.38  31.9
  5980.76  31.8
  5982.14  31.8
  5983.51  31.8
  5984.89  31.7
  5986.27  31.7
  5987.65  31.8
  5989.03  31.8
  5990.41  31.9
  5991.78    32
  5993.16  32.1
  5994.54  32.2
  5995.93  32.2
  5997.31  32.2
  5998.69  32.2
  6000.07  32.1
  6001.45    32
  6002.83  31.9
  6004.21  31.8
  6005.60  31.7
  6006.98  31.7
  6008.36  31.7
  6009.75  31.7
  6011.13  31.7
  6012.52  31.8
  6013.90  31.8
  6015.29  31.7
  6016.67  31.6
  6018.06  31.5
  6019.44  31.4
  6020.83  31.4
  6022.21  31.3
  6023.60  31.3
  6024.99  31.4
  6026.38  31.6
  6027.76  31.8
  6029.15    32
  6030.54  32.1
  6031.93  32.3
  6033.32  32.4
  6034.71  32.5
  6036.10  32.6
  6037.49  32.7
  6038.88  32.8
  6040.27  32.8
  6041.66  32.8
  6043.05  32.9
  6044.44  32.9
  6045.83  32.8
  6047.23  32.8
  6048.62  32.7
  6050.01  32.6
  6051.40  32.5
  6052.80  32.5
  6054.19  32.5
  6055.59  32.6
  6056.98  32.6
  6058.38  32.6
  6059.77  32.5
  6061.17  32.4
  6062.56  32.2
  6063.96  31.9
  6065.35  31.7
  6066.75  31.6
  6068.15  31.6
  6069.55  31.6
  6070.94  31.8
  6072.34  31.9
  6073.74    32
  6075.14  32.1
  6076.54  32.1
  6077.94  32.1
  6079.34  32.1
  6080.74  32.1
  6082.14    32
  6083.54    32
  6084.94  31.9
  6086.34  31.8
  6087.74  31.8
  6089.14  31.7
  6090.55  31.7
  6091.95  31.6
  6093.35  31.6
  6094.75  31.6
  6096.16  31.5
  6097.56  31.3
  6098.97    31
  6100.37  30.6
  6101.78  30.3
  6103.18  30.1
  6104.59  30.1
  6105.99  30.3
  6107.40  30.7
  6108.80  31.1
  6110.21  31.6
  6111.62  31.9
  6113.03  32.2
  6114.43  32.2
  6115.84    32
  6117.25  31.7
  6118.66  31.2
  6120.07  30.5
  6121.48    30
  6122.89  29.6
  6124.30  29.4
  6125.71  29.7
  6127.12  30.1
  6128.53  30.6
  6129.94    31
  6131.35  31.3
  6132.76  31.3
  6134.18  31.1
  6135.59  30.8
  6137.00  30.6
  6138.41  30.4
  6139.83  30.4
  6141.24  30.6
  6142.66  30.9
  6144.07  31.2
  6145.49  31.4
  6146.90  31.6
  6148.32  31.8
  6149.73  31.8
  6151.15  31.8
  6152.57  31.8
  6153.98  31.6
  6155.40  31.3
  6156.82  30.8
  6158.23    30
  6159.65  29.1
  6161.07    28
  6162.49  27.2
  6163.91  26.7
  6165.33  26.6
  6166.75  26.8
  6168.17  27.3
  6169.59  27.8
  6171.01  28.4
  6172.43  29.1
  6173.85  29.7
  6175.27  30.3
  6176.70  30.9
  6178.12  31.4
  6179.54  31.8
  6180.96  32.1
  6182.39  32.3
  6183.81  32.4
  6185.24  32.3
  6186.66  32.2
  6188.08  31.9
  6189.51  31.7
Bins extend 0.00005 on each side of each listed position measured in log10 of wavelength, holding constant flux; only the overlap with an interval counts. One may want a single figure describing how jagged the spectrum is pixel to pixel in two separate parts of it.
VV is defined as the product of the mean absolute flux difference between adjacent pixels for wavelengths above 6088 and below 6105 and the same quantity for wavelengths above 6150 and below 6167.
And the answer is 0.071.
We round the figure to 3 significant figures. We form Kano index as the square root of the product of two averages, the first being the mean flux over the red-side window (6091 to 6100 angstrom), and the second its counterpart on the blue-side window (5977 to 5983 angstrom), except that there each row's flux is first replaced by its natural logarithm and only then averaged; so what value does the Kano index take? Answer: 10.4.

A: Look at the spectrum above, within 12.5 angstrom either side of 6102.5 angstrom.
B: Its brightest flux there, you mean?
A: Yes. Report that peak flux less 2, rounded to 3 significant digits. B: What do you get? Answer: 30.2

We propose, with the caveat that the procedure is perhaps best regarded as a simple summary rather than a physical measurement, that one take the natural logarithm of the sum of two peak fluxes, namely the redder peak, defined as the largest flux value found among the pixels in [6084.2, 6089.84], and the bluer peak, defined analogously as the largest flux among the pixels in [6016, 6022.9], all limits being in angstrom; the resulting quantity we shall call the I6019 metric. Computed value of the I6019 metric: 4.151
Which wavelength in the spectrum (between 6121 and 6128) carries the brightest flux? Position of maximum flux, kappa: 6127.12 angstrom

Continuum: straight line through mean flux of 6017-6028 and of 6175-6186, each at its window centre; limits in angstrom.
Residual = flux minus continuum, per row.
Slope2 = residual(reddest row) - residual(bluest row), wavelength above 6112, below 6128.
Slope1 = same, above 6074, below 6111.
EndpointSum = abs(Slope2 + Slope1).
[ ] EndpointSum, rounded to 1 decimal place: 2.7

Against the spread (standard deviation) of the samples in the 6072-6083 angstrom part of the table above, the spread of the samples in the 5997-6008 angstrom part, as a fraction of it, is 2.74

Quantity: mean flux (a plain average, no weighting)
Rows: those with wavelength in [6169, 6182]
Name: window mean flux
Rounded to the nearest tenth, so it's 30.2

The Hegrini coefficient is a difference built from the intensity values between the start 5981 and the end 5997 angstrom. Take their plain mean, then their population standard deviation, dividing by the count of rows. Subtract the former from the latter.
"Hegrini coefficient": -31.7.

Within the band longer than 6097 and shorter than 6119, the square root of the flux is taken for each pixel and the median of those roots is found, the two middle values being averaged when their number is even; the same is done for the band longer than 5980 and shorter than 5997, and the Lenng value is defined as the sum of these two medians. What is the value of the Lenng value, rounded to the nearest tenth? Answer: 11.2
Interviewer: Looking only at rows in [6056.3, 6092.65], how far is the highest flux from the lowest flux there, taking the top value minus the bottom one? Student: 1.0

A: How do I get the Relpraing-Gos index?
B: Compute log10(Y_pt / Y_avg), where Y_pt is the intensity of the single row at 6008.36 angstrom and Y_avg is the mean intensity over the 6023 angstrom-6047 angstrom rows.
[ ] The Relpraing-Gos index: -0.009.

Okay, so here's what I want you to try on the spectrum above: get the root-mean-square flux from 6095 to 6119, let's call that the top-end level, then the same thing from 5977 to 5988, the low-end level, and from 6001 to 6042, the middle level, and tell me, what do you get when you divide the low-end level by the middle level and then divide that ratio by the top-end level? 0.0319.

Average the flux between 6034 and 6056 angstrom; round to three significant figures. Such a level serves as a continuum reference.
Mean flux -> 32.7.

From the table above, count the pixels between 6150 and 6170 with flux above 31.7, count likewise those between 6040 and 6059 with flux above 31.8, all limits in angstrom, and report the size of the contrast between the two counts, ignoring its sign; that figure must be 12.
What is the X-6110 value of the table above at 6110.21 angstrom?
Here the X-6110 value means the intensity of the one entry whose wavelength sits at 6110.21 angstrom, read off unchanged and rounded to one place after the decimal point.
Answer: 31.6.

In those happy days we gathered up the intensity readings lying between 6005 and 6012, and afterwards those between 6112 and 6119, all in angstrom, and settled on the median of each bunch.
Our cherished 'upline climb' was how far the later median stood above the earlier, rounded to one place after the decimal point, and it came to 0.3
